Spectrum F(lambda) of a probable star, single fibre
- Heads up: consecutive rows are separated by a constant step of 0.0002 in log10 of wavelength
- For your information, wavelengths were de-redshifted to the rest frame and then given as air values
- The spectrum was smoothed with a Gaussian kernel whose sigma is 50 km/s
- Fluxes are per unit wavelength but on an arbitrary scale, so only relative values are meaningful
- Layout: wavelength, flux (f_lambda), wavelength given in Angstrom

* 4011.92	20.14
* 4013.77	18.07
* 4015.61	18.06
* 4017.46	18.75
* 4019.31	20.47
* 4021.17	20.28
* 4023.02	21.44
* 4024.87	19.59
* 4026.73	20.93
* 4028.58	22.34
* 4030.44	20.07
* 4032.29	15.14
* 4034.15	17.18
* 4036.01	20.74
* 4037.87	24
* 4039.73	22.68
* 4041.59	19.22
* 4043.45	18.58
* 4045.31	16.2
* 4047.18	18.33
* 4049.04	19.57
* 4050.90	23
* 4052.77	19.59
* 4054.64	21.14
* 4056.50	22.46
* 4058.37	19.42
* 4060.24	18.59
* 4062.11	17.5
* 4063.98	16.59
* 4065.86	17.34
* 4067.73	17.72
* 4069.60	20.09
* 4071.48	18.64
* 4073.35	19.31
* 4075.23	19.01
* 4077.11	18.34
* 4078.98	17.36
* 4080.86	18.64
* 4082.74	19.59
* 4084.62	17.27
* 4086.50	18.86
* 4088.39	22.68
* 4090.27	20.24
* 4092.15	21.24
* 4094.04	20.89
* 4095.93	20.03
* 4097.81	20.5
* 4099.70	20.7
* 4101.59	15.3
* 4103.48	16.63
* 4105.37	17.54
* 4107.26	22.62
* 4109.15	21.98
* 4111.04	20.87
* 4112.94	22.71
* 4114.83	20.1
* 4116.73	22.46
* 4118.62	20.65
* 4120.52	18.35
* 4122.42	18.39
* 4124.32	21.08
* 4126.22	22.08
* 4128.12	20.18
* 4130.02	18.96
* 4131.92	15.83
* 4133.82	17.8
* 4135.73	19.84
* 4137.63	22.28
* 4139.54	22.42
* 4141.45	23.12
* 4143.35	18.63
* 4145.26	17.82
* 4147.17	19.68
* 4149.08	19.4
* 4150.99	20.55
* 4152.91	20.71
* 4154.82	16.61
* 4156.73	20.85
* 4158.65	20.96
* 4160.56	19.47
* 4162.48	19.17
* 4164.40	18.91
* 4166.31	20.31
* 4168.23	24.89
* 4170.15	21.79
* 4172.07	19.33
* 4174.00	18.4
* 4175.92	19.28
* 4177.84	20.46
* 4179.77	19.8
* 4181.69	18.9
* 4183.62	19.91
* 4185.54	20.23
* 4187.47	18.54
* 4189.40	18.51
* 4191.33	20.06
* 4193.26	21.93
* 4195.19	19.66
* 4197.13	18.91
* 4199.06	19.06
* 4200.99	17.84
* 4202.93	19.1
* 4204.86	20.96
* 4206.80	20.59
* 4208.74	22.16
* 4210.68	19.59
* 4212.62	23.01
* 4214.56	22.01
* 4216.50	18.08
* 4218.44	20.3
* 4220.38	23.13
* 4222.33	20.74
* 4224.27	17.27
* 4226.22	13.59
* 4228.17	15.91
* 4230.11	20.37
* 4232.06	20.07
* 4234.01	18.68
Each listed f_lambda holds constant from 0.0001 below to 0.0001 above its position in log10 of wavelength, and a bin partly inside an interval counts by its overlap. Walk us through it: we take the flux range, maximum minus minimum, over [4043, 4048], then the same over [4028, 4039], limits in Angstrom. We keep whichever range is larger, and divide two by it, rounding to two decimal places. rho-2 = 0.23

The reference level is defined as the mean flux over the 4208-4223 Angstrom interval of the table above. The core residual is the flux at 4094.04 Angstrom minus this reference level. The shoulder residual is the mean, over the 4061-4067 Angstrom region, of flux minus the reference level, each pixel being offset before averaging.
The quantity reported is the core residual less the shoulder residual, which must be 3.7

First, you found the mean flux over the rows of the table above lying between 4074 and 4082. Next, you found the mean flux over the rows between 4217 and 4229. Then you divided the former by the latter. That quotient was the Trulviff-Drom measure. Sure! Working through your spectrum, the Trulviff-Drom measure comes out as 0.99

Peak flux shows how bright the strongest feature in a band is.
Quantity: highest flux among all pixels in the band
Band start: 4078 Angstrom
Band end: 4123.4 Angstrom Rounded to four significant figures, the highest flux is 22.71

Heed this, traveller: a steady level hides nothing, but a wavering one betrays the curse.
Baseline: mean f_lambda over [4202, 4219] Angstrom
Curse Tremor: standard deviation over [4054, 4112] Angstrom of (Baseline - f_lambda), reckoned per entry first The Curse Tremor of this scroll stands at 1.9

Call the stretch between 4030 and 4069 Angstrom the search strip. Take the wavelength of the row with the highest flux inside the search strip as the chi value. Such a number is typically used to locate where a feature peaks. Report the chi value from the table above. 4037.87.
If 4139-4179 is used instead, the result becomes 4168.23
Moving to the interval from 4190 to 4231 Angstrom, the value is 4220.38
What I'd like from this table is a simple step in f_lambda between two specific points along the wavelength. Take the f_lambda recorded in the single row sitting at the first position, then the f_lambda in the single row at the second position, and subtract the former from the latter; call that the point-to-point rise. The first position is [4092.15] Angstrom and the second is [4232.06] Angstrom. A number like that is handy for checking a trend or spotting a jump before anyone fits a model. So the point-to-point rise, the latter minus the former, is -1.2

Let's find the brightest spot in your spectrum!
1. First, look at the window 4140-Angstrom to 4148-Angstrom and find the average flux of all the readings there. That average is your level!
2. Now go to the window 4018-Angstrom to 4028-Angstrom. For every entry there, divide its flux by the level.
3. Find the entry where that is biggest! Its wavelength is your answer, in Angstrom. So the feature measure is 4023.02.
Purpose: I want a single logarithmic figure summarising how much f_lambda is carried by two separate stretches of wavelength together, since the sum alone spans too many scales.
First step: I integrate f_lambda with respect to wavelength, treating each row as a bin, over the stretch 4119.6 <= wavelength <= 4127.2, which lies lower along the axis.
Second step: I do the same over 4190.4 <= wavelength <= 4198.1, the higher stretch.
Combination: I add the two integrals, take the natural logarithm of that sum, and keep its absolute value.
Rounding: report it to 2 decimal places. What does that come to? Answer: 5.73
